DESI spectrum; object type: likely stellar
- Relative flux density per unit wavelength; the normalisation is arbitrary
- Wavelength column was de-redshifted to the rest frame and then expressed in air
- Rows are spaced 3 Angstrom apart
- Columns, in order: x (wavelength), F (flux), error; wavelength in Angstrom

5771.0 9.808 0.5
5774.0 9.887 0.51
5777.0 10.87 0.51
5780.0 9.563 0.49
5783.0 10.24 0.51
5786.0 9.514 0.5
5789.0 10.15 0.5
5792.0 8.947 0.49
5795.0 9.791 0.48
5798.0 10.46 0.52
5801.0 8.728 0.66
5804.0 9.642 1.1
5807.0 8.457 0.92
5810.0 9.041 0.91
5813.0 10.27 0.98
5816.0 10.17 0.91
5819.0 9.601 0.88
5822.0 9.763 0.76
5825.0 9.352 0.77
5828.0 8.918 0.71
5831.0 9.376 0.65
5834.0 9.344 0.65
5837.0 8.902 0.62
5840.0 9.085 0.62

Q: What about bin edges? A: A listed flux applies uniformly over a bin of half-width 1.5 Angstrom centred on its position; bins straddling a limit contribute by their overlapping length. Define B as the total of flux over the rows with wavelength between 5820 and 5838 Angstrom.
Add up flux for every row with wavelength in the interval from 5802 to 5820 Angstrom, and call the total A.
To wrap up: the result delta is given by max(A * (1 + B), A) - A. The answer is 3182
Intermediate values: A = 57.2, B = 55.7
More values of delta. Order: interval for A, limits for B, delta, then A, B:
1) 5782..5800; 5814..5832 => 3379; 59.1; 57.2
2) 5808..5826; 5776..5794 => 3450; 58.2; 59.3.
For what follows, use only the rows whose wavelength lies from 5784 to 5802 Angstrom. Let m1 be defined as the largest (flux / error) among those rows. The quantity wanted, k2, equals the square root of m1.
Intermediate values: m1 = 20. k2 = 4.52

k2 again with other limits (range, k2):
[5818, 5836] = 3.80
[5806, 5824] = 3.58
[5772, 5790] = 4.62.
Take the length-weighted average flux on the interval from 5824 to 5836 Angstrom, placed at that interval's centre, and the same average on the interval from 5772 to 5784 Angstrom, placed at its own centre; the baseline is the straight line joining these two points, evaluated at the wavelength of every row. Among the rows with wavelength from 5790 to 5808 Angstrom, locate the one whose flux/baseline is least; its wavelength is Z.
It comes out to 5807.0 Angstrom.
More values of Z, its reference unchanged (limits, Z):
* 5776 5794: 5792.0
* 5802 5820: 5807.0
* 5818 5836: 5828.0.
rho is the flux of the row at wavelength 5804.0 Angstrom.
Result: 9.642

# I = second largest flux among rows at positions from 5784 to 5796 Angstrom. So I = 9.791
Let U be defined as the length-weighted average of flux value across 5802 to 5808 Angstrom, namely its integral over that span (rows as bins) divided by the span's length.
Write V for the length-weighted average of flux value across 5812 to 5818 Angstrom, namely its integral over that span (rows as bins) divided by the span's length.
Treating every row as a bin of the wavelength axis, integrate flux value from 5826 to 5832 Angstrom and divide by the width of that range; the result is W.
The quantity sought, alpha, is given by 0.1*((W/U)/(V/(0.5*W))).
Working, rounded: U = 9.1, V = 10.2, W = 9.1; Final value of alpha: 0.0453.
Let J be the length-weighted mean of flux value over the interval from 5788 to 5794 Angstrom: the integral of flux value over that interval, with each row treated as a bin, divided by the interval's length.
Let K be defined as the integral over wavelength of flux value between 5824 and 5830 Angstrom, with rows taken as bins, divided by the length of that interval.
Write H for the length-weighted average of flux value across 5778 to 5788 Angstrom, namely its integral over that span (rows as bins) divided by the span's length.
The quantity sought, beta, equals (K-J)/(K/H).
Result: -0.41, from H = 9.85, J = 9.52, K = 9.14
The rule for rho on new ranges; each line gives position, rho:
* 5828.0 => 8.918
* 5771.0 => 9.808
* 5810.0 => 9.041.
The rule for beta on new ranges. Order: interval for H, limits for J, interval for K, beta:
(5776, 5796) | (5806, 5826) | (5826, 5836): -0.37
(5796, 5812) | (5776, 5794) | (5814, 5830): -0.27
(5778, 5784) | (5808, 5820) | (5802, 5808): -0.71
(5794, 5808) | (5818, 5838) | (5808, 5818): 0.41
